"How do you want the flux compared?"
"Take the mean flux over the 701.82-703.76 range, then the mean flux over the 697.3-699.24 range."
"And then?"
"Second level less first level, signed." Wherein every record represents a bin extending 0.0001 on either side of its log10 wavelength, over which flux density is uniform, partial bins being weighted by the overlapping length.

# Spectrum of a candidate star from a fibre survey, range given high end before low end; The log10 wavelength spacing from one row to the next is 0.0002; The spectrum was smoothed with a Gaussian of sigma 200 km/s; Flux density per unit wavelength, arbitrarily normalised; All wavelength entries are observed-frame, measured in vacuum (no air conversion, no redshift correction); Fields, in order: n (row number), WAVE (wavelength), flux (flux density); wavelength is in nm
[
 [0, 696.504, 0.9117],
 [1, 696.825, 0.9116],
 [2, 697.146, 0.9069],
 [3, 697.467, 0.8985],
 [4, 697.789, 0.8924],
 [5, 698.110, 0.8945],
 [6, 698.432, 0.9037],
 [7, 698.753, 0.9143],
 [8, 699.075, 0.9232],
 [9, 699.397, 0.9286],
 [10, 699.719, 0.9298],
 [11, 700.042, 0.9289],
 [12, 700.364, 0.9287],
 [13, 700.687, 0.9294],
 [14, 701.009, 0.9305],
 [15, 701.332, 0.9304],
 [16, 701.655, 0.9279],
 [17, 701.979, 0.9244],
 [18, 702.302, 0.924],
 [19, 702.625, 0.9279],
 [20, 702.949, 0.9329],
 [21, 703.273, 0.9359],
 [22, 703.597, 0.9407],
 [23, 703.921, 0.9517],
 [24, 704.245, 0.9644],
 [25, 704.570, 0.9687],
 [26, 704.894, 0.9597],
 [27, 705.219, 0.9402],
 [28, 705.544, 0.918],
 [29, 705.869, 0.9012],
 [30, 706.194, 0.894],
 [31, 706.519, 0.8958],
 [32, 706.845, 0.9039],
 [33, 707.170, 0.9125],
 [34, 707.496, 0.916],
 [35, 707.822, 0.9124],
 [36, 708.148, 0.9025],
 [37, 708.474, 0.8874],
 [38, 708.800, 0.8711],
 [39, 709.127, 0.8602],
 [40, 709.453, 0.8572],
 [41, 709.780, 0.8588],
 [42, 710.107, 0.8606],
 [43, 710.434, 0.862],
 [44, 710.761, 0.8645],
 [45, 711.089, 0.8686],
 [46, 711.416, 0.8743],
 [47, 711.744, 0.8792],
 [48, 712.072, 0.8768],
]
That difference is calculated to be -0.03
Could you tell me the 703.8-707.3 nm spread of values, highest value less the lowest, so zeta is 0.07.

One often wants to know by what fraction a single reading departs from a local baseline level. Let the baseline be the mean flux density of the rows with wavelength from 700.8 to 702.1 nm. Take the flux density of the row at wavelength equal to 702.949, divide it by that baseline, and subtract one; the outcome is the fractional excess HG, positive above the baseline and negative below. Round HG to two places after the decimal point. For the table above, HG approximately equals 0.00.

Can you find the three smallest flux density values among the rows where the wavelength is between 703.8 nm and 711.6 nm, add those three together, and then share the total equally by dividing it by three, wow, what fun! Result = 0.859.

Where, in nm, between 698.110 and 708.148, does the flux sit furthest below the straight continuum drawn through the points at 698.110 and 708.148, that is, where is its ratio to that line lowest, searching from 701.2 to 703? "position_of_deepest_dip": 702.302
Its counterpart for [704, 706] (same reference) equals 705.869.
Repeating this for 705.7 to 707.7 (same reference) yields 706.194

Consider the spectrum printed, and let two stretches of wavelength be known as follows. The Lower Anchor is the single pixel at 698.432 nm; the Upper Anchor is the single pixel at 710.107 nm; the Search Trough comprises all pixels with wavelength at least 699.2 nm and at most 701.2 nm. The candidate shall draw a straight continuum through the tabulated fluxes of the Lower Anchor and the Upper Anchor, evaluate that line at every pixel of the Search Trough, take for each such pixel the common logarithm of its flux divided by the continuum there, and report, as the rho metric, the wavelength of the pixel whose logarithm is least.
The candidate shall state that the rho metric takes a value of 699.397 nm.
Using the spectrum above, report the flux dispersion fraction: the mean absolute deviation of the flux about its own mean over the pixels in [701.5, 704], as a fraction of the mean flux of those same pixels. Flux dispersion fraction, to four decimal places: 0.0077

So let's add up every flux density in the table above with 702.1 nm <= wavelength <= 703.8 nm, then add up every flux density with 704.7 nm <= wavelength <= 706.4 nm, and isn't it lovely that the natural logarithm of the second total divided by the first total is -0.01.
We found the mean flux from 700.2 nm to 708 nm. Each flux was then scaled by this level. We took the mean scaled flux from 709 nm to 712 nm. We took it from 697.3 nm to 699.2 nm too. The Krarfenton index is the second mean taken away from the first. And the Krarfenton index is -0.042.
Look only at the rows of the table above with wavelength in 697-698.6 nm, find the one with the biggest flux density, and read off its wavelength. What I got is 697.146 nm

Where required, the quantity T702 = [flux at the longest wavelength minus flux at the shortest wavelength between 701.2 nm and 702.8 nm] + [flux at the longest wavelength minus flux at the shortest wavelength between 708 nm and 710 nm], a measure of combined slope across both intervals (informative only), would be -0.05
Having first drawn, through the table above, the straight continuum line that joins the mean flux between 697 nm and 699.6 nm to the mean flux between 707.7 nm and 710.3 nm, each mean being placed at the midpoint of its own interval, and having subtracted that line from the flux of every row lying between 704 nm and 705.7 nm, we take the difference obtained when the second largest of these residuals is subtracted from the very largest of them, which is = 0.0053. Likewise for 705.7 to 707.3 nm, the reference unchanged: 0.0096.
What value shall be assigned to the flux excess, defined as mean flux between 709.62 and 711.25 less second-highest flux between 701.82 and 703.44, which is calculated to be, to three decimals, -0.070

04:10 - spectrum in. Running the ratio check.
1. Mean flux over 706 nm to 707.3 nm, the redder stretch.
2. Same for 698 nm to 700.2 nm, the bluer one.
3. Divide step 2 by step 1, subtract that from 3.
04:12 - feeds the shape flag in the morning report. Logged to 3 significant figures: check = 1.98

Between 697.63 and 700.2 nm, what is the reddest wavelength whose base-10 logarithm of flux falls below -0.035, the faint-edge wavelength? 698.753 nm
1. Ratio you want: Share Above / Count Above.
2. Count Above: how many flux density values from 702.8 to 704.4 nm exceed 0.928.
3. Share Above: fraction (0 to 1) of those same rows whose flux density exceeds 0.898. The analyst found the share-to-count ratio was 0.2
